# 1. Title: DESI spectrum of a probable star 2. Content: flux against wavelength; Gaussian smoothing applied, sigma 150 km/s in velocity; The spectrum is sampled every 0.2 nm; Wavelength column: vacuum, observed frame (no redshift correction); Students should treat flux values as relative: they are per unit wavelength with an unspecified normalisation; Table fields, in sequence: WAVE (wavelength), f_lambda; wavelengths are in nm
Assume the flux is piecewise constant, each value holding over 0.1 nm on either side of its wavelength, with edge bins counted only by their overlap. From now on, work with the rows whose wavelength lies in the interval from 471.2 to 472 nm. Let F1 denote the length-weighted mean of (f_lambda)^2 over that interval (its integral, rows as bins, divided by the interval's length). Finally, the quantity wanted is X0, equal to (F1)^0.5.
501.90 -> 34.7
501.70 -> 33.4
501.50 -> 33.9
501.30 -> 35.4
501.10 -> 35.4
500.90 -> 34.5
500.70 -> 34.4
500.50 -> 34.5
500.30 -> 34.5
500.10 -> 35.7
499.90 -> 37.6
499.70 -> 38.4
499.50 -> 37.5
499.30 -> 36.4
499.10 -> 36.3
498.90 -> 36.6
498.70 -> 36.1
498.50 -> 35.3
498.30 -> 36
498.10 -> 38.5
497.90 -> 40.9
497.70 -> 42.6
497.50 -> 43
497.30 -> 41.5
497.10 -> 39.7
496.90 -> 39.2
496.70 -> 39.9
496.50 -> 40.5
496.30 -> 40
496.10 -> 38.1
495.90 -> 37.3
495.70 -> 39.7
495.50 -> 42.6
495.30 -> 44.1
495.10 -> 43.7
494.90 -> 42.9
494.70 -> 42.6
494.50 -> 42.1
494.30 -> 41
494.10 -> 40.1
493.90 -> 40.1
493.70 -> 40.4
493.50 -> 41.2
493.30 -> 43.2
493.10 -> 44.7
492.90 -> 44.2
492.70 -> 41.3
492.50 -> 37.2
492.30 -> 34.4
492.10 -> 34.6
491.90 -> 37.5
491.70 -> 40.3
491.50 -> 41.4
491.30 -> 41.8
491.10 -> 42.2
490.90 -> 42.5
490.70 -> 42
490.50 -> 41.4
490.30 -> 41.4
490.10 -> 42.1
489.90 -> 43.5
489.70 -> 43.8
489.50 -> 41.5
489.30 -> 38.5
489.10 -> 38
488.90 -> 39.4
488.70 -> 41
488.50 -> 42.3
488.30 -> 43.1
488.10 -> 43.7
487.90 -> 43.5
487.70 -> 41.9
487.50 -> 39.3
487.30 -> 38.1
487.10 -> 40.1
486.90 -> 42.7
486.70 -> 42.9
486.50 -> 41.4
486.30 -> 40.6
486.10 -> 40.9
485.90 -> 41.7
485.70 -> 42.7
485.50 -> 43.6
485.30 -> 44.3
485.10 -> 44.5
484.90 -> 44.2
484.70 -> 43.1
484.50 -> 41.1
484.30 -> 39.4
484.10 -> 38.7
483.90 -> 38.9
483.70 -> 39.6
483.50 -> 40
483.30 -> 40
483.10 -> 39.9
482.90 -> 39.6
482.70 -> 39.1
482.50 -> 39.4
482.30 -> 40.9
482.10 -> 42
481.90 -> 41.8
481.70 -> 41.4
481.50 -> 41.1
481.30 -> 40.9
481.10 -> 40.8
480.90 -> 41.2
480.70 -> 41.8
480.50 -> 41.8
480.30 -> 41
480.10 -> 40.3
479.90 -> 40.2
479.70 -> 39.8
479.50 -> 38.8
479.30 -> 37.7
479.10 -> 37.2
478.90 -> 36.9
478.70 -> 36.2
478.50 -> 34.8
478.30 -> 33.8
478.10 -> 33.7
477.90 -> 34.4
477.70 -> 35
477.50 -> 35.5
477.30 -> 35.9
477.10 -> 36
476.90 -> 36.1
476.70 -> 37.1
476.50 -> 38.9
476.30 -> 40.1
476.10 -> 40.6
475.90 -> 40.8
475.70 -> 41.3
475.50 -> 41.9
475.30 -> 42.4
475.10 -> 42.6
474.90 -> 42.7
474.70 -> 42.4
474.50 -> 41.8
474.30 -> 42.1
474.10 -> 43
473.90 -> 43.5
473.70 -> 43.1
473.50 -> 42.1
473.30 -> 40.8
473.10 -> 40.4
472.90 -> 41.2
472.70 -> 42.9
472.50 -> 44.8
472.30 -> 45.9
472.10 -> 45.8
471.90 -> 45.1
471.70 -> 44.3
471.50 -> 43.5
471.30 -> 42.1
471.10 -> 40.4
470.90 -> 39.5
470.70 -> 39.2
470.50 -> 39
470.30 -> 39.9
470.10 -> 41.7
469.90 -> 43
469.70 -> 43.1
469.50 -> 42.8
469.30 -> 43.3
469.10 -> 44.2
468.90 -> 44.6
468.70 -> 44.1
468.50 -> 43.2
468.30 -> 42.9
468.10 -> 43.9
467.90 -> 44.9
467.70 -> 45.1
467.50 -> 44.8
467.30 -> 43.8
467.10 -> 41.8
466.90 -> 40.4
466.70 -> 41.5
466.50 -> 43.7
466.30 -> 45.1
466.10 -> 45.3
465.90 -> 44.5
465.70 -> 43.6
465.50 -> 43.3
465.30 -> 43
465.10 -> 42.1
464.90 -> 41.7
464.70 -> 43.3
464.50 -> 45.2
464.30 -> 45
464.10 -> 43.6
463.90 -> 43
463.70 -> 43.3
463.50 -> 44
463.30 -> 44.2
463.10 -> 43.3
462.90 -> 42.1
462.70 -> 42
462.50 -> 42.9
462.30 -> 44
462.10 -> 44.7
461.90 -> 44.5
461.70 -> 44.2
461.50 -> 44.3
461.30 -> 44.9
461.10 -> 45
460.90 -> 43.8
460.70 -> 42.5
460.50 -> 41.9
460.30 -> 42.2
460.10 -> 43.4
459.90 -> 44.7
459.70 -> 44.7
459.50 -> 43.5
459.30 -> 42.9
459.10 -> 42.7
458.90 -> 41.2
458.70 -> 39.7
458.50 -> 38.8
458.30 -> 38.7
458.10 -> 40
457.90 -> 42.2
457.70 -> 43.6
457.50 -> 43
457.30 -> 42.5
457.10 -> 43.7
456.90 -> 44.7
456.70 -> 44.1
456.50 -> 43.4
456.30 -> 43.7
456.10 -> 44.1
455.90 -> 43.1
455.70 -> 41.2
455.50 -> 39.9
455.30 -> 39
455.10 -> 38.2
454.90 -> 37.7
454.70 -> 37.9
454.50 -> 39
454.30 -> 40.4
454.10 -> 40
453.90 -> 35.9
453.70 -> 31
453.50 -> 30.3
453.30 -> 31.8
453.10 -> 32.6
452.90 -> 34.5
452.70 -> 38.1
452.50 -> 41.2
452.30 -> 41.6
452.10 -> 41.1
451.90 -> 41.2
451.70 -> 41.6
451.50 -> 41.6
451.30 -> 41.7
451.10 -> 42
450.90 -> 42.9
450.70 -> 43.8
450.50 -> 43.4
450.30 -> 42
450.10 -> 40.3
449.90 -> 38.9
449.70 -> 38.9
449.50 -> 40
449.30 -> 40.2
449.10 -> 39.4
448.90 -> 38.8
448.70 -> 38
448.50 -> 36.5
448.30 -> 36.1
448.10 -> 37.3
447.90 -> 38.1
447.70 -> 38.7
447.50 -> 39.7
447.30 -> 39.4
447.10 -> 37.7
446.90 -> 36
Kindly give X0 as 43.8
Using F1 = 1915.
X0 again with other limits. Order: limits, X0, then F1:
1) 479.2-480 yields 39.1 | 1532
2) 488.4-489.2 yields 40.2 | 1617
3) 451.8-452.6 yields 41.3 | 1704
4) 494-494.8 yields 41.5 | 1719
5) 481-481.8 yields 41.1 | 1685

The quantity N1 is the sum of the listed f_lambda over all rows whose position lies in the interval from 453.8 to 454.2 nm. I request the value 75.9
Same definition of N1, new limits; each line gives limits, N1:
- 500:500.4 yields 70.2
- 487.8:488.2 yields 87.2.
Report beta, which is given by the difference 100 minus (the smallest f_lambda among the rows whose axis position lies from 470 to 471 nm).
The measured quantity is 61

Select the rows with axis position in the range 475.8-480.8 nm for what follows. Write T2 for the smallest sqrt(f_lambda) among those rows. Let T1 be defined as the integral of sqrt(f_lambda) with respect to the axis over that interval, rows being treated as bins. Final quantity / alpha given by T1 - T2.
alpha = 24.9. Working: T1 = 30.7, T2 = 5.81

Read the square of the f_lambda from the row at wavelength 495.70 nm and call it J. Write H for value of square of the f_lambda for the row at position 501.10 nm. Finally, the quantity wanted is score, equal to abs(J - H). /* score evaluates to 323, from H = 1253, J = 1576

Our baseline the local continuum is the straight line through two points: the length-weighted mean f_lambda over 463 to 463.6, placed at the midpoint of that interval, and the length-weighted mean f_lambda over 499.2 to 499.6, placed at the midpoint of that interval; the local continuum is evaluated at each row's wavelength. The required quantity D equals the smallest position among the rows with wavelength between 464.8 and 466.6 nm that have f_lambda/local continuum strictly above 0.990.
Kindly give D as 465.50 nm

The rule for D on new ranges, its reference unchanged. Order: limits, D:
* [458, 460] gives 459.70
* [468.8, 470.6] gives 468.90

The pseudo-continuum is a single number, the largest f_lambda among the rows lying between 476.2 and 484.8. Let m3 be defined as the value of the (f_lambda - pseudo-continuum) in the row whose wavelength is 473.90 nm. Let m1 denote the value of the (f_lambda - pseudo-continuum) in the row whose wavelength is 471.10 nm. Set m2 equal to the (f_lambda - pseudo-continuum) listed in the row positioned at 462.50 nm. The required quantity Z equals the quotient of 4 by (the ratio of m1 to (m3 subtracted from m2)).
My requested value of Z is 1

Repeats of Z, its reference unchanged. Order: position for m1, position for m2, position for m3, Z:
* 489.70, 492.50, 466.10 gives -46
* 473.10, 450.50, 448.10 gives -9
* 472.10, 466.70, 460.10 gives -3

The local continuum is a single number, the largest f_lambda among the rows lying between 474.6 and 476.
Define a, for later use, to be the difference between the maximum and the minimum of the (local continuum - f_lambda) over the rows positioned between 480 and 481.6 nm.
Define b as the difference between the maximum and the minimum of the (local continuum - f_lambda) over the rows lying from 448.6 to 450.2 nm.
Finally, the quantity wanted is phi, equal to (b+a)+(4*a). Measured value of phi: 10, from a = 1.5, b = 2.3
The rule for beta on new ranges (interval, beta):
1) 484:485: 61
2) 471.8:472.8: 57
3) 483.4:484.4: 61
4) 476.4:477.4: 64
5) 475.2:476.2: 59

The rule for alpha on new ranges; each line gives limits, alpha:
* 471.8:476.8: 26.4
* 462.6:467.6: 26.6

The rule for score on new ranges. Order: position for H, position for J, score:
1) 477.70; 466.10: 827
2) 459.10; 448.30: 520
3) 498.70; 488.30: 554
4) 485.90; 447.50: 163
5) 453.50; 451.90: 779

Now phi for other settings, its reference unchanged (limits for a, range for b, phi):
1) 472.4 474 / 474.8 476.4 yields 25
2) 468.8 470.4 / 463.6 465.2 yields 27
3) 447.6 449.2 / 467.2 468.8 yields 19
